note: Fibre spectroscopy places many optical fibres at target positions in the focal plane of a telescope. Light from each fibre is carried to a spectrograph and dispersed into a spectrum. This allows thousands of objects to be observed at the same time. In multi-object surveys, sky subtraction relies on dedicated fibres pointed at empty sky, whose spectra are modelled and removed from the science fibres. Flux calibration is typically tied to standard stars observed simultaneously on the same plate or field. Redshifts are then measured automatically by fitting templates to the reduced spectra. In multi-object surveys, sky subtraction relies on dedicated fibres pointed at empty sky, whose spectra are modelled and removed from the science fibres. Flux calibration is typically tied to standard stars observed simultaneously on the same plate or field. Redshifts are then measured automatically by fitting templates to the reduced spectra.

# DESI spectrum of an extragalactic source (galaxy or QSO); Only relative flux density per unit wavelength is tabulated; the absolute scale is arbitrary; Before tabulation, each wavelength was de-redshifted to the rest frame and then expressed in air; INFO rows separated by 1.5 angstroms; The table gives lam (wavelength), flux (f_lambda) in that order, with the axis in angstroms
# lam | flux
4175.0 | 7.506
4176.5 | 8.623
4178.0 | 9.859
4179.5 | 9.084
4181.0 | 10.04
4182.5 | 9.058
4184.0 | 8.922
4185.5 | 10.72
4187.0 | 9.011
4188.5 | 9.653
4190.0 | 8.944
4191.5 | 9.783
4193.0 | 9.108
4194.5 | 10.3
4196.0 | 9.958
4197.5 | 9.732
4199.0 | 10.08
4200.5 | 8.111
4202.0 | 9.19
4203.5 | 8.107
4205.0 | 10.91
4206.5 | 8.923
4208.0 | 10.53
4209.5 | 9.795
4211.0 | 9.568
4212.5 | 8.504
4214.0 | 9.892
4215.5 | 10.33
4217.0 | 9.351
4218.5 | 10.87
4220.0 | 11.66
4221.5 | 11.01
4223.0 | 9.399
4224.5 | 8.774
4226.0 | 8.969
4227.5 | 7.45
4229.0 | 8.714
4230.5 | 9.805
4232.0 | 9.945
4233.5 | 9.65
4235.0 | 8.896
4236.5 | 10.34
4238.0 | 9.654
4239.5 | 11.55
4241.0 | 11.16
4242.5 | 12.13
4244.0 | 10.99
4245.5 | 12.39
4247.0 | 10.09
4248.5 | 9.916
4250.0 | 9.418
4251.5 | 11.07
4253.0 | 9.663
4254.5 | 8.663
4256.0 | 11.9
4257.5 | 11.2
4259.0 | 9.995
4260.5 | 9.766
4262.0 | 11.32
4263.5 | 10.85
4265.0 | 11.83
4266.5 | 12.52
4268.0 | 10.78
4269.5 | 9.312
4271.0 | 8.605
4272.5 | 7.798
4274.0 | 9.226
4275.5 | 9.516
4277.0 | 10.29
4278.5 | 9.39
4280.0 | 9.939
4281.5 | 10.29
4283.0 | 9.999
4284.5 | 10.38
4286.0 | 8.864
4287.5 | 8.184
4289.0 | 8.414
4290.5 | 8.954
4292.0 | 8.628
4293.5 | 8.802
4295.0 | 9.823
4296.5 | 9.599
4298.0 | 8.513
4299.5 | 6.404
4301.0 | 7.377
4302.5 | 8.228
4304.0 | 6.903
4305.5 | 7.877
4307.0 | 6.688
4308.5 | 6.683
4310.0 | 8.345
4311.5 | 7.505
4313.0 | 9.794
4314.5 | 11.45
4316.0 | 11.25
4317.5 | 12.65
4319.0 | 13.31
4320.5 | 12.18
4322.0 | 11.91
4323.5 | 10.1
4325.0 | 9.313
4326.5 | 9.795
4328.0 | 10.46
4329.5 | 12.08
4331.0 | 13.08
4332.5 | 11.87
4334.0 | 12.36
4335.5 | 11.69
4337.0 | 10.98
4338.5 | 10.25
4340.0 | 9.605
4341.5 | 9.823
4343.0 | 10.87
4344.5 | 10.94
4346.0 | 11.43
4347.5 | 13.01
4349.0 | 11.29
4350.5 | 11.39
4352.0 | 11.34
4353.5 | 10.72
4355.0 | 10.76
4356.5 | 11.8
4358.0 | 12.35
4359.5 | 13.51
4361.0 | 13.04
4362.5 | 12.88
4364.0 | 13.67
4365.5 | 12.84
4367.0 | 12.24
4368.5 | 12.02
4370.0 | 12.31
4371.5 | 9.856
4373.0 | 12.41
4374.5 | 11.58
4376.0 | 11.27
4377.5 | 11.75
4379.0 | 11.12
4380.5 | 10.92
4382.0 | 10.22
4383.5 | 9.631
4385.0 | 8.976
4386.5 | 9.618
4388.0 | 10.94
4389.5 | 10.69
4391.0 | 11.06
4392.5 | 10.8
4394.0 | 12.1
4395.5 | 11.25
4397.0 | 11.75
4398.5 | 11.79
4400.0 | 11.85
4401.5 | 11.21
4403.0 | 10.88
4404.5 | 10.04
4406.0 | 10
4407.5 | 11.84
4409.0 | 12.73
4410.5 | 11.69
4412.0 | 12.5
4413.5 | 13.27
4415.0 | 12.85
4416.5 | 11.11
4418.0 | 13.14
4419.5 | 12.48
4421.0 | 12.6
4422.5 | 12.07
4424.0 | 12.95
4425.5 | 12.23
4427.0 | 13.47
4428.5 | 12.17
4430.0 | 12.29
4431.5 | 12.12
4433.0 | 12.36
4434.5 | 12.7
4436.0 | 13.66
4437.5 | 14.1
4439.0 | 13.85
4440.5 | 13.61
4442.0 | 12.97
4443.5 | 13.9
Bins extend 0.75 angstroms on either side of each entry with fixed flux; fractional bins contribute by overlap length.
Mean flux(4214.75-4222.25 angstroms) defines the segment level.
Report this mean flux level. 10.6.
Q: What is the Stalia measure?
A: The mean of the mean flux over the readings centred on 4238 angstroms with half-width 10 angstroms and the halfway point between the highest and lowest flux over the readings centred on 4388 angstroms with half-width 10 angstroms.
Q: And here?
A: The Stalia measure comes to 10.5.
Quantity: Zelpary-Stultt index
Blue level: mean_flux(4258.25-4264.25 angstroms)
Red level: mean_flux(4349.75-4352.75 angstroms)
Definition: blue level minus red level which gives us -0.88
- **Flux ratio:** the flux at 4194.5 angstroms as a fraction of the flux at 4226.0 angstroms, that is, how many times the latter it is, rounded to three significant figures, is 1.15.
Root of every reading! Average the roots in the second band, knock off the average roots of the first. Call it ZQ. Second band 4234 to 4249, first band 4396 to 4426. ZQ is -0.185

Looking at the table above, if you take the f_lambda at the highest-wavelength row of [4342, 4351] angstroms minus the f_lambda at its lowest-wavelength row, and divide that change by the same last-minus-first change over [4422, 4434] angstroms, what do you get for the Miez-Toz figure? 1.8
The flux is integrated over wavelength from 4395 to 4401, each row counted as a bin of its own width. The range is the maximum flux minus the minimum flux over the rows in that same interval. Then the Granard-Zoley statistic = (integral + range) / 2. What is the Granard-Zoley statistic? 35.3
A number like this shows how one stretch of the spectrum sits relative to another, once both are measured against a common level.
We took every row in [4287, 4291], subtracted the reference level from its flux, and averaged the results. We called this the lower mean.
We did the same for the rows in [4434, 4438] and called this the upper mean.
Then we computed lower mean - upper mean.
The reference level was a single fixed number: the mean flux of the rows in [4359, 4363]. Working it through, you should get -5.0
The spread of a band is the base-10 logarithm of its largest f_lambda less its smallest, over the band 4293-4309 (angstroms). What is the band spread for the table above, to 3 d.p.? 0.534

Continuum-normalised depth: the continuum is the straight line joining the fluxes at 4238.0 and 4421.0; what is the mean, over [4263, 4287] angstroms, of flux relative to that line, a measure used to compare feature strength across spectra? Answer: 0.97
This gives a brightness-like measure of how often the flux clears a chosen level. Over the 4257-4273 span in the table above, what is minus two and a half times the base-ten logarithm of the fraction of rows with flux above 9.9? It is 0.49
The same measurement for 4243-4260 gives 0.35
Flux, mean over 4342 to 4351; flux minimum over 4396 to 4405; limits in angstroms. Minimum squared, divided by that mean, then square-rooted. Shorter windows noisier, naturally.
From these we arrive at 3.0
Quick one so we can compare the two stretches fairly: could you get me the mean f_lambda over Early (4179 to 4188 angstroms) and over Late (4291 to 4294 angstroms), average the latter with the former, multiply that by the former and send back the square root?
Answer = 9.3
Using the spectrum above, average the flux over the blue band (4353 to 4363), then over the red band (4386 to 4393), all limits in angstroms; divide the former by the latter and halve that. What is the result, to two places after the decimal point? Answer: 0.57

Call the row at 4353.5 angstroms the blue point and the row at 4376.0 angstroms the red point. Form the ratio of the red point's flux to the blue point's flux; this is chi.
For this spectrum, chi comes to 1.1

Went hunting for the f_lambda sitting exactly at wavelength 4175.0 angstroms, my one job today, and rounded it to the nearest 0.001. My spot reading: 7.506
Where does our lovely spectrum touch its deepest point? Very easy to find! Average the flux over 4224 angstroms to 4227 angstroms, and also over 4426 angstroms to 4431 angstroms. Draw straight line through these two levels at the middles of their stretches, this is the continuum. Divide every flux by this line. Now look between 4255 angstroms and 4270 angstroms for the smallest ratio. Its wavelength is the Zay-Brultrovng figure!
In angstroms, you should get 4269.5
